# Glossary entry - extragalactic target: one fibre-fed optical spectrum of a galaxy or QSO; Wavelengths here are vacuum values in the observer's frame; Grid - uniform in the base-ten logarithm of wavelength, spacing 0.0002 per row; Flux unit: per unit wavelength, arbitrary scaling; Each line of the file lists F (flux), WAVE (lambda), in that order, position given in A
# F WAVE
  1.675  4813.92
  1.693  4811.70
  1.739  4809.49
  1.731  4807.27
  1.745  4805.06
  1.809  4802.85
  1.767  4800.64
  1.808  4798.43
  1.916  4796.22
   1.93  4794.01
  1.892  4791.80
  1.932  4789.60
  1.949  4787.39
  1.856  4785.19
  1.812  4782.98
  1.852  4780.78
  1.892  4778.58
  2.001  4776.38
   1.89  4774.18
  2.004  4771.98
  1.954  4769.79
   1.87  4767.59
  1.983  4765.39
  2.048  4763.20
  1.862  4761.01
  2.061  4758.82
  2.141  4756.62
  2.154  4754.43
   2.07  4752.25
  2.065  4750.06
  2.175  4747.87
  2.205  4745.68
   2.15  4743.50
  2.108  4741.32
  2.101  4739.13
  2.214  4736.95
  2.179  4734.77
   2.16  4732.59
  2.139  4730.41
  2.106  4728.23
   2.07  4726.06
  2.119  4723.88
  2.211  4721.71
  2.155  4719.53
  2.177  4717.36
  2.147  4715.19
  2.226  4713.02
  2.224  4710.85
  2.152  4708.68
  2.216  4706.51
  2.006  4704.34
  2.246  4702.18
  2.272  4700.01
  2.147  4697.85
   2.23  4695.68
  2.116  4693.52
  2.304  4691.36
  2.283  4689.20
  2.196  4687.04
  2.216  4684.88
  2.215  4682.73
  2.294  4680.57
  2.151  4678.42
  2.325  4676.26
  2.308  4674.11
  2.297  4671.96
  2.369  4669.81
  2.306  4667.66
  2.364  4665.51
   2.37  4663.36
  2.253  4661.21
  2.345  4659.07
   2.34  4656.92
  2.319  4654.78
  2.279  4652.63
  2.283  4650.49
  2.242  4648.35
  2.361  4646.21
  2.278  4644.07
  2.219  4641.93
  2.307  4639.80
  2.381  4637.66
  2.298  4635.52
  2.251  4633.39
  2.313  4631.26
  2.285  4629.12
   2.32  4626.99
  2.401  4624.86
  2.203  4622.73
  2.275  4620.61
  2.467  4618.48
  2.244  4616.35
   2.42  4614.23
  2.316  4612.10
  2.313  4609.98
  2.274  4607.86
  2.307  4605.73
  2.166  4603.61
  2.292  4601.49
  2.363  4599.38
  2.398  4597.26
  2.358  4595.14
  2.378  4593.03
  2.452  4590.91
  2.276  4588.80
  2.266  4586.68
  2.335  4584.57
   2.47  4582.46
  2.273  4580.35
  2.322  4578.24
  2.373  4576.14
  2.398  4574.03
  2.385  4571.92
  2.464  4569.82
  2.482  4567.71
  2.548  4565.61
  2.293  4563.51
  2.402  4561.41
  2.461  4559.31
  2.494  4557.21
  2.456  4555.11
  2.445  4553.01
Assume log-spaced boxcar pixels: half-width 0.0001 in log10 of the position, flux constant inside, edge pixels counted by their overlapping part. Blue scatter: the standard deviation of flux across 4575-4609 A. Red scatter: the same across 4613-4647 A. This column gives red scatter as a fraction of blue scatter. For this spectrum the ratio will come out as 0.97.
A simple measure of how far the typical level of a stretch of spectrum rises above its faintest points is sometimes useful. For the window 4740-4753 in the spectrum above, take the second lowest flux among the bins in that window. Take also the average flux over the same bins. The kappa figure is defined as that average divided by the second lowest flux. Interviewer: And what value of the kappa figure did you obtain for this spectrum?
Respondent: 1.03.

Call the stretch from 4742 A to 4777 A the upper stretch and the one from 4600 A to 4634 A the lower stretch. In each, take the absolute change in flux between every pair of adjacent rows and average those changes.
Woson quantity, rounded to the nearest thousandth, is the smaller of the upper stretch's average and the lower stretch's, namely 0.087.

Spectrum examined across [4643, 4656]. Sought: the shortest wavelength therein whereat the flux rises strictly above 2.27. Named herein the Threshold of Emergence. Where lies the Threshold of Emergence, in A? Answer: 4644.07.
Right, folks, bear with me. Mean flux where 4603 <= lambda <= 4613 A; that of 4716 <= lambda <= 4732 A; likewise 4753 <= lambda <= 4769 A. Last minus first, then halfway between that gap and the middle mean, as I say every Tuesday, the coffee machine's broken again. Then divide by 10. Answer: 0.094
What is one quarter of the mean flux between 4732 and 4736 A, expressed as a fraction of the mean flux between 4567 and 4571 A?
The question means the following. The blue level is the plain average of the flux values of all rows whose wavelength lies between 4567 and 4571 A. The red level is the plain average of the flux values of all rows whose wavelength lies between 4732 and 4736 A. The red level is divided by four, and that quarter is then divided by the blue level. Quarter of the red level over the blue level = 0.22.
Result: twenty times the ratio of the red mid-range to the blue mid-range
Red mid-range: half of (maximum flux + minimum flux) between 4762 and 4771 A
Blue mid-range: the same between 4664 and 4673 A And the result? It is 16.8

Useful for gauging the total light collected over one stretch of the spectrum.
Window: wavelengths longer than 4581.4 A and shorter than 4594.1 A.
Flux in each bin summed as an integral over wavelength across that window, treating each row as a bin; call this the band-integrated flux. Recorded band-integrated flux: 30.0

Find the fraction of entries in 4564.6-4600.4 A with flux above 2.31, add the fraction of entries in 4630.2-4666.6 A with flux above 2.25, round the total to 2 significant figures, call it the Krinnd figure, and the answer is 1.7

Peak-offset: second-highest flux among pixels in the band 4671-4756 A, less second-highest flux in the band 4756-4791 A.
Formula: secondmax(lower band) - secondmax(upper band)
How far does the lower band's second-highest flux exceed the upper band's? 0.25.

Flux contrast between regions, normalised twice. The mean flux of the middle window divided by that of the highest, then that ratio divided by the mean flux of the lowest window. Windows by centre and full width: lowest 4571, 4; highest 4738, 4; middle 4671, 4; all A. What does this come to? 0.45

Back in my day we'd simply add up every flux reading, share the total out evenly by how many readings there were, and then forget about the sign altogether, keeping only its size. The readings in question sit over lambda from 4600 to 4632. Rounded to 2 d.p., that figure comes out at 2.31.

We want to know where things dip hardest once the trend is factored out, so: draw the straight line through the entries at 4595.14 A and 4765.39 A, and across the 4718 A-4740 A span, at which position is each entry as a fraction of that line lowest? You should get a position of 4726.06 A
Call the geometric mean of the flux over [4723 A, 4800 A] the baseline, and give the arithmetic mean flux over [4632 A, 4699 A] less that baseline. 0.26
